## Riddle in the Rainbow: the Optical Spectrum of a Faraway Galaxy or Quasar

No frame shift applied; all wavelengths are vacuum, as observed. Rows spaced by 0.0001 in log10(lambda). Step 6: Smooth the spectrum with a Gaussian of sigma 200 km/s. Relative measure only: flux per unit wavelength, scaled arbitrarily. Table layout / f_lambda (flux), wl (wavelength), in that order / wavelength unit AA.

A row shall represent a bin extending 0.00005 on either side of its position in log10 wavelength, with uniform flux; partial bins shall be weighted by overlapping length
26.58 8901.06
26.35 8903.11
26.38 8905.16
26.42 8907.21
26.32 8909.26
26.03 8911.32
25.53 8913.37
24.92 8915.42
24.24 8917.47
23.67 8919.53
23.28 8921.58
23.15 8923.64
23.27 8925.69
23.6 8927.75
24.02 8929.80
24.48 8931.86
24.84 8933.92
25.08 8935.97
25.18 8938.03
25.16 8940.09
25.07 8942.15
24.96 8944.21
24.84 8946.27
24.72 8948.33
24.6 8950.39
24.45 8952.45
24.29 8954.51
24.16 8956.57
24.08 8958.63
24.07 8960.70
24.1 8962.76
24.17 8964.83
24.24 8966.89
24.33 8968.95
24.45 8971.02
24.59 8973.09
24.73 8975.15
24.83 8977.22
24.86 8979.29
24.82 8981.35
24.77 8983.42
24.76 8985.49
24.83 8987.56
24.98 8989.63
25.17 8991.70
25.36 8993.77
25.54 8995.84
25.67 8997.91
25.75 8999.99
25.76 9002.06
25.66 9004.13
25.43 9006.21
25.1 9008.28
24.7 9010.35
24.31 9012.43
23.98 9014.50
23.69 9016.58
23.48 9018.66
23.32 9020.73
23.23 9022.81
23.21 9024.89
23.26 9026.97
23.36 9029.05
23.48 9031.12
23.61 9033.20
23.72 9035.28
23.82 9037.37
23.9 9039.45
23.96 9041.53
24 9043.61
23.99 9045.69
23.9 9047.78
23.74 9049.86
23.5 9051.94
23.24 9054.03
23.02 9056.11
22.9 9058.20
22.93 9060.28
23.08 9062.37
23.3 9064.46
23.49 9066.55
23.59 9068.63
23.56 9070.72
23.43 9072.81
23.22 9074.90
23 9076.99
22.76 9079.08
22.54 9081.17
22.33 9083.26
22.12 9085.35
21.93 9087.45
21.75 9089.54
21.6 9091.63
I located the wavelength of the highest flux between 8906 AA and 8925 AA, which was 8907.21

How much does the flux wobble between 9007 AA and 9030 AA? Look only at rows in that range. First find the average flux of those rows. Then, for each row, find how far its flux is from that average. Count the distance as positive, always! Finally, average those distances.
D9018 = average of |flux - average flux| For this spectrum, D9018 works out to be 0.5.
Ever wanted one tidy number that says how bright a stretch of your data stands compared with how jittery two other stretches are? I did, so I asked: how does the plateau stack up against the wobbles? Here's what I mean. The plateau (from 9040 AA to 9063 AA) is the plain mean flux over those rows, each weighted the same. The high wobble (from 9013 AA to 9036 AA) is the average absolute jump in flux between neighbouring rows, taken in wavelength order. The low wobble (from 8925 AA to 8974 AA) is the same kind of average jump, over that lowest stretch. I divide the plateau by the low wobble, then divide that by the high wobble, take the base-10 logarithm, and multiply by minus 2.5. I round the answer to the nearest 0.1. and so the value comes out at -7.7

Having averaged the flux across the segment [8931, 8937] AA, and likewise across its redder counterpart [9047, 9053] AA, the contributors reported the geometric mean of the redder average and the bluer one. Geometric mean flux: 24.3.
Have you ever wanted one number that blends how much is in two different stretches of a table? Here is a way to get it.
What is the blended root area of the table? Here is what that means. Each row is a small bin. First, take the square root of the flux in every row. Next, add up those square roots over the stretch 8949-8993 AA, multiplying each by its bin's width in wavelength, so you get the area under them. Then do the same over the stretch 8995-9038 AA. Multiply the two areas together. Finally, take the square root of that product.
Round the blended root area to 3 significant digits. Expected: 215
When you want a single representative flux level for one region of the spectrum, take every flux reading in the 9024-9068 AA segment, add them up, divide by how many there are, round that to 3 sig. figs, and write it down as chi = 23.5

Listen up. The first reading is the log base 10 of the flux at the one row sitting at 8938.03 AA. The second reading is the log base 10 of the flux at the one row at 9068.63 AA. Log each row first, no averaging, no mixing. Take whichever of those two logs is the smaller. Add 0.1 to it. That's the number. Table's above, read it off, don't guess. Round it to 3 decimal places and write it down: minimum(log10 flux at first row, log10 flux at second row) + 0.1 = 1.473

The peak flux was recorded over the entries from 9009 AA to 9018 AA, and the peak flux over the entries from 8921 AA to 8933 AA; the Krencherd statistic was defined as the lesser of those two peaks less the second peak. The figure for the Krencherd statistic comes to 0.0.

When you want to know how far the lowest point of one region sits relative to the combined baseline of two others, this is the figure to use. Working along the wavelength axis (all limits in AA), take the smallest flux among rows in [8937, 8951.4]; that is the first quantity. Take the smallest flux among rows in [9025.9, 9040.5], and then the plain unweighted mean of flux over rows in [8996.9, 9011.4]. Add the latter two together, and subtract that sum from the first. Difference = -24.1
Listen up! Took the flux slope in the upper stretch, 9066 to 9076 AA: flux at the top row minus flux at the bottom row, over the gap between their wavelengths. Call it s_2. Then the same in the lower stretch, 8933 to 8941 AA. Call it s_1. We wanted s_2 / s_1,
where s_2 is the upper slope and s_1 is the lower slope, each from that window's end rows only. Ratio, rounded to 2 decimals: -0.62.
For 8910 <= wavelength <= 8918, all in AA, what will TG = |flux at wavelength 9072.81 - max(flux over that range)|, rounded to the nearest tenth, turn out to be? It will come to 2.6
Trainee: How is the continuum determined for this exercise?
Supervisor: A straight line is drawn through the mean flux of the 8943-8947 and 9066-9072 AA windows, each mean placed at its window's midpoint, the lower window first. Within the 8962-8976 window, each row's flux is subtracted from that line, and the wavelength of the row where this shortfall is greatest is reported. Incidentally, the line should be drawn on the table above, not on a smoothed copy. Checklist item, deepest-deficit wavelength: 8962.76 AA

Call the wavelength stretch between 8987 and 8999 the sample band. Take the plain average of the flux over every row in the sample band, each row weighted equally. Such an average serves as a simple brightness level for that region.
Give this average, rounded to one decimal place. 25.3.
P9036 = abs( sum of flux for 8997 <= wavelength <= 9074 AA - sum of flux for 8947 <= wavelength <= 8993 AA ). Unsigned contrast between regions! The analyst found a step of 344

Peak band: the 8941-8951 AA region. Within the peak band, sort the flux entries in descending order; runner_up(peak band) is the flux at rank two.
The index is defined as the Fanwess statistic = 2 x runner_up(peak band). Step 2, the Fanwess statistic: 49.9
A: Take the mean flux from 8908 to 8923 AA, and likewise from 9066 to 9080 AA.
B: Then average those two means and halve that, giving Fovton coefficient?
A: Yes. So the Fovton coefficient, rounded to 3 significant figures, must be 12.0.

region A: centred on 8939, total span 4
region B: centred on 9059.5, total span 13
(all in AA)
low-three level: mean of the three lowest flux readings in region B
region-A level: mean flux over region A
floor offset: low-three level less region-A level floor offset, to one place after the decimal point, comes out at -2.2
